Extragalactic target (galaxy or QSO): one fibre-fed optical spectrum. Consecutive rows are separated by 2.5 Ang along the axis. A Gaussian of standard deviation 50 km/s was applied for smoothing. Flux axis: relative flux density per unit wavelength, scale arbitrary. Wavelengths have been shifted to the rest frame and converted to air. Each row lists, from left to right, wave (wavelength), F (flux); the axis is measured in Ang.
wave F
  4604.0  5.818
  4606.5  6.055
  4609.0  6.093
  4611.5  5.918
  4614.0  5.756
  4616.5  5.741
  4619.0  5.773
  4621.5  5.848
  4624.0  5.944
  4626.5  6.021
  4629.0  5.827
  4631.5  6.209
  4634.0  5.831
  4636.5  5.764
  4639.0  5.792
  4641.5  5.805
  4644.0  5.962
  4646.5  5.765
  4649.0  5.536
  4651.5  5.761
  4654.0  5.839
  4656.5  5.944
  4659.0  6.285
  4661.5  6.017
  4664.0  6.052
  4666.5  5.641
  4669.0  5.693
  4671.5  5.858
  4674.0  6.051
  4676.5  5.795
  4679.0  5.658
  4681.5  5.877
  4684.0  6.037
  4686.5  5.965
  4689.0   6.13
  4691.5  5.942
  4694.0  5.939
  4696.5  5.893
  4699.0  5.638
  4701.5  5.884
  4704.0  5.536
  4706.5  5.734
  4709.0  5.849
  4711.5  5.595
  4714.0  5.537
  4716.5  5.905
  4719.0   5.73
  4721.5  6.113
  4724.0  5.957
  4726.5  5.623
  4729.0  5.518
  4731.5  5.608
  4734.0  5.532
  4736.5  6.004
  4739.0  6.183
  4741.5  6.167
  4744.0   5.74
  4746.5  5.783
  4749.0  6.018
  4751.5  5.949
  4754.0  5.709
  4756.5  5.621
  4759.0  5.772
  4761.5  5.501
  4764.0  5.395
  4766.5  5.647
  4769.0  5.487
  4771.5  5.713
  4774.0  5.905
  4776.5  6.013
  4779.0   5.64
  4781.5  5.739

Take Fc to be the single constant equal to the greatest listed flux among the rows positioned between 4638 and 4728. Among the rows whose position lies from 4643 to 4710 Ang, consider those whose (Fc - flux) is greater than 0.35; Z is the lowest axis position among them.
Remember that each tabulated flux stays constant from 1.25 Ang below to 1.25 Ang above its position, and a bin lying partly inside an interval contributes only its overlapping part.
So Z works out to 4646.5 Ang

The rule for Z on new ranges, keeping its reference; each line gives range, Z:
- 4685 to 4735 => 4696.5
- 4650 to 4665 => 4651.5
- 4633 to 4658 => 4634.0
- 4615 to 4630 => 4616.5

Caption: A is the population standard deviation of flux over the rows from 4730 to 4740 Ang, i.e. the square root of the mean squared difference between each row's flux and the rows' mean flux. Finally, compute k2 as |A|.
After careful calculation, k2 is 0.27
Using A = 0.27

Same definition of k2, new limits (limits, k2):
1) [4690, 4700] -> 0.13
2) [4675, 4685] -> 0.14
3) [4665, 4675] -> 0.16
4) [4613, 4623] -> 0.04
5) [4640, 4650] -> 0.15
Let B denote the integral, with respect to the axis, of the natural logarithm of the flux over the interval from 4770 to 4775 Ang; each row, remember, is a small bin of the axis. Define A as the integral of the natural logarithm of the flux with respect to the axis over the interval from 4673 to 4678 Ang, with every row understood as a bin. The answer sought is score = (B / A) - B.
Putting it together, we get -7.79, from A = 8.88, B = 8.78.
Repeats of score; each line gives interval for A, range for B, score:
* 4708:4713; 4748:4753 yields -7.91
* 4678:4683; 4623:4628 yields -7.92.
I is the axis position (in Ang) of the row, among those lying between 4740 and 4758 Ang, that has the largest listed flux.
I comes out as 4741.5 Ang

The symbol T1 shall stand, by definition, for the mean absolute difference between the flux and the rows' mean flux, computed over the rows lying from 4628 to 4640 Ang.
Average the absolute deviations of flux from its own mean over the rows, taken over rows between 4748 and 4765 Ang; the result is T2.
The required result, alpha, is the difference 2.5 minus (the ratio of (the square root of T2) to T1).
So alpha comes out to -0.7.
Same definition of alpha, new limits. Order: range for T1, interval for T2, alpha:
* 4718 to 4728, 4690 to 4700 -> 0.7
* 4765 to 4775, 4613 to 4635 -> -0.3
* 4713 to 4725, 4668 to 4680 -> 0.5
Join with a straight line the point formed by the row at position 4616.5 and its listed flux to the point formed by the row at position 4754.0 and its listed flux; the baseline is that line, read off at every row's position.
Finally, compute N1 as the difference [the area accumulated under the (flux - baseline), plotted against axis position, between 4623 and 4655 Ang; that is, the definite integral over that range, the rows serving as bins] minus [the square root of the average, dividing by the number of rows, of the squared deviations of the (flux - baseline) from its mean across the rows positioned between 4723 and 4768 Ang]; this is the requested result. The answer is 3.4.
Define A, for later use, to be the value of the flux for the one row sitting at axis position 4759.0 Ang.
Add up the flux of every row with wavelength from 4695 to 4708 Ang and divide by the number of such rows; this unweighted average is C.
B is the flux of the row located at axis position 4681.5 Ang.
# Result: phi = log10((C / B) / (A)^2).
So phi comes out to -1.53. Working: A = 5.772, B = 5.877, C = 5.74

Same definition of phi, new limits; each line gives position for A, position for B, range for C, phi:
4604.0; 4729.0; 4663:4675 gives -1.50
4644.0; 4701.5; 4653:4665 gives -1.54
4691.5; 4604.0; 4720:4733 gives -1.55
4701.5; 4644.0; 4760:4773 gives -1.57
